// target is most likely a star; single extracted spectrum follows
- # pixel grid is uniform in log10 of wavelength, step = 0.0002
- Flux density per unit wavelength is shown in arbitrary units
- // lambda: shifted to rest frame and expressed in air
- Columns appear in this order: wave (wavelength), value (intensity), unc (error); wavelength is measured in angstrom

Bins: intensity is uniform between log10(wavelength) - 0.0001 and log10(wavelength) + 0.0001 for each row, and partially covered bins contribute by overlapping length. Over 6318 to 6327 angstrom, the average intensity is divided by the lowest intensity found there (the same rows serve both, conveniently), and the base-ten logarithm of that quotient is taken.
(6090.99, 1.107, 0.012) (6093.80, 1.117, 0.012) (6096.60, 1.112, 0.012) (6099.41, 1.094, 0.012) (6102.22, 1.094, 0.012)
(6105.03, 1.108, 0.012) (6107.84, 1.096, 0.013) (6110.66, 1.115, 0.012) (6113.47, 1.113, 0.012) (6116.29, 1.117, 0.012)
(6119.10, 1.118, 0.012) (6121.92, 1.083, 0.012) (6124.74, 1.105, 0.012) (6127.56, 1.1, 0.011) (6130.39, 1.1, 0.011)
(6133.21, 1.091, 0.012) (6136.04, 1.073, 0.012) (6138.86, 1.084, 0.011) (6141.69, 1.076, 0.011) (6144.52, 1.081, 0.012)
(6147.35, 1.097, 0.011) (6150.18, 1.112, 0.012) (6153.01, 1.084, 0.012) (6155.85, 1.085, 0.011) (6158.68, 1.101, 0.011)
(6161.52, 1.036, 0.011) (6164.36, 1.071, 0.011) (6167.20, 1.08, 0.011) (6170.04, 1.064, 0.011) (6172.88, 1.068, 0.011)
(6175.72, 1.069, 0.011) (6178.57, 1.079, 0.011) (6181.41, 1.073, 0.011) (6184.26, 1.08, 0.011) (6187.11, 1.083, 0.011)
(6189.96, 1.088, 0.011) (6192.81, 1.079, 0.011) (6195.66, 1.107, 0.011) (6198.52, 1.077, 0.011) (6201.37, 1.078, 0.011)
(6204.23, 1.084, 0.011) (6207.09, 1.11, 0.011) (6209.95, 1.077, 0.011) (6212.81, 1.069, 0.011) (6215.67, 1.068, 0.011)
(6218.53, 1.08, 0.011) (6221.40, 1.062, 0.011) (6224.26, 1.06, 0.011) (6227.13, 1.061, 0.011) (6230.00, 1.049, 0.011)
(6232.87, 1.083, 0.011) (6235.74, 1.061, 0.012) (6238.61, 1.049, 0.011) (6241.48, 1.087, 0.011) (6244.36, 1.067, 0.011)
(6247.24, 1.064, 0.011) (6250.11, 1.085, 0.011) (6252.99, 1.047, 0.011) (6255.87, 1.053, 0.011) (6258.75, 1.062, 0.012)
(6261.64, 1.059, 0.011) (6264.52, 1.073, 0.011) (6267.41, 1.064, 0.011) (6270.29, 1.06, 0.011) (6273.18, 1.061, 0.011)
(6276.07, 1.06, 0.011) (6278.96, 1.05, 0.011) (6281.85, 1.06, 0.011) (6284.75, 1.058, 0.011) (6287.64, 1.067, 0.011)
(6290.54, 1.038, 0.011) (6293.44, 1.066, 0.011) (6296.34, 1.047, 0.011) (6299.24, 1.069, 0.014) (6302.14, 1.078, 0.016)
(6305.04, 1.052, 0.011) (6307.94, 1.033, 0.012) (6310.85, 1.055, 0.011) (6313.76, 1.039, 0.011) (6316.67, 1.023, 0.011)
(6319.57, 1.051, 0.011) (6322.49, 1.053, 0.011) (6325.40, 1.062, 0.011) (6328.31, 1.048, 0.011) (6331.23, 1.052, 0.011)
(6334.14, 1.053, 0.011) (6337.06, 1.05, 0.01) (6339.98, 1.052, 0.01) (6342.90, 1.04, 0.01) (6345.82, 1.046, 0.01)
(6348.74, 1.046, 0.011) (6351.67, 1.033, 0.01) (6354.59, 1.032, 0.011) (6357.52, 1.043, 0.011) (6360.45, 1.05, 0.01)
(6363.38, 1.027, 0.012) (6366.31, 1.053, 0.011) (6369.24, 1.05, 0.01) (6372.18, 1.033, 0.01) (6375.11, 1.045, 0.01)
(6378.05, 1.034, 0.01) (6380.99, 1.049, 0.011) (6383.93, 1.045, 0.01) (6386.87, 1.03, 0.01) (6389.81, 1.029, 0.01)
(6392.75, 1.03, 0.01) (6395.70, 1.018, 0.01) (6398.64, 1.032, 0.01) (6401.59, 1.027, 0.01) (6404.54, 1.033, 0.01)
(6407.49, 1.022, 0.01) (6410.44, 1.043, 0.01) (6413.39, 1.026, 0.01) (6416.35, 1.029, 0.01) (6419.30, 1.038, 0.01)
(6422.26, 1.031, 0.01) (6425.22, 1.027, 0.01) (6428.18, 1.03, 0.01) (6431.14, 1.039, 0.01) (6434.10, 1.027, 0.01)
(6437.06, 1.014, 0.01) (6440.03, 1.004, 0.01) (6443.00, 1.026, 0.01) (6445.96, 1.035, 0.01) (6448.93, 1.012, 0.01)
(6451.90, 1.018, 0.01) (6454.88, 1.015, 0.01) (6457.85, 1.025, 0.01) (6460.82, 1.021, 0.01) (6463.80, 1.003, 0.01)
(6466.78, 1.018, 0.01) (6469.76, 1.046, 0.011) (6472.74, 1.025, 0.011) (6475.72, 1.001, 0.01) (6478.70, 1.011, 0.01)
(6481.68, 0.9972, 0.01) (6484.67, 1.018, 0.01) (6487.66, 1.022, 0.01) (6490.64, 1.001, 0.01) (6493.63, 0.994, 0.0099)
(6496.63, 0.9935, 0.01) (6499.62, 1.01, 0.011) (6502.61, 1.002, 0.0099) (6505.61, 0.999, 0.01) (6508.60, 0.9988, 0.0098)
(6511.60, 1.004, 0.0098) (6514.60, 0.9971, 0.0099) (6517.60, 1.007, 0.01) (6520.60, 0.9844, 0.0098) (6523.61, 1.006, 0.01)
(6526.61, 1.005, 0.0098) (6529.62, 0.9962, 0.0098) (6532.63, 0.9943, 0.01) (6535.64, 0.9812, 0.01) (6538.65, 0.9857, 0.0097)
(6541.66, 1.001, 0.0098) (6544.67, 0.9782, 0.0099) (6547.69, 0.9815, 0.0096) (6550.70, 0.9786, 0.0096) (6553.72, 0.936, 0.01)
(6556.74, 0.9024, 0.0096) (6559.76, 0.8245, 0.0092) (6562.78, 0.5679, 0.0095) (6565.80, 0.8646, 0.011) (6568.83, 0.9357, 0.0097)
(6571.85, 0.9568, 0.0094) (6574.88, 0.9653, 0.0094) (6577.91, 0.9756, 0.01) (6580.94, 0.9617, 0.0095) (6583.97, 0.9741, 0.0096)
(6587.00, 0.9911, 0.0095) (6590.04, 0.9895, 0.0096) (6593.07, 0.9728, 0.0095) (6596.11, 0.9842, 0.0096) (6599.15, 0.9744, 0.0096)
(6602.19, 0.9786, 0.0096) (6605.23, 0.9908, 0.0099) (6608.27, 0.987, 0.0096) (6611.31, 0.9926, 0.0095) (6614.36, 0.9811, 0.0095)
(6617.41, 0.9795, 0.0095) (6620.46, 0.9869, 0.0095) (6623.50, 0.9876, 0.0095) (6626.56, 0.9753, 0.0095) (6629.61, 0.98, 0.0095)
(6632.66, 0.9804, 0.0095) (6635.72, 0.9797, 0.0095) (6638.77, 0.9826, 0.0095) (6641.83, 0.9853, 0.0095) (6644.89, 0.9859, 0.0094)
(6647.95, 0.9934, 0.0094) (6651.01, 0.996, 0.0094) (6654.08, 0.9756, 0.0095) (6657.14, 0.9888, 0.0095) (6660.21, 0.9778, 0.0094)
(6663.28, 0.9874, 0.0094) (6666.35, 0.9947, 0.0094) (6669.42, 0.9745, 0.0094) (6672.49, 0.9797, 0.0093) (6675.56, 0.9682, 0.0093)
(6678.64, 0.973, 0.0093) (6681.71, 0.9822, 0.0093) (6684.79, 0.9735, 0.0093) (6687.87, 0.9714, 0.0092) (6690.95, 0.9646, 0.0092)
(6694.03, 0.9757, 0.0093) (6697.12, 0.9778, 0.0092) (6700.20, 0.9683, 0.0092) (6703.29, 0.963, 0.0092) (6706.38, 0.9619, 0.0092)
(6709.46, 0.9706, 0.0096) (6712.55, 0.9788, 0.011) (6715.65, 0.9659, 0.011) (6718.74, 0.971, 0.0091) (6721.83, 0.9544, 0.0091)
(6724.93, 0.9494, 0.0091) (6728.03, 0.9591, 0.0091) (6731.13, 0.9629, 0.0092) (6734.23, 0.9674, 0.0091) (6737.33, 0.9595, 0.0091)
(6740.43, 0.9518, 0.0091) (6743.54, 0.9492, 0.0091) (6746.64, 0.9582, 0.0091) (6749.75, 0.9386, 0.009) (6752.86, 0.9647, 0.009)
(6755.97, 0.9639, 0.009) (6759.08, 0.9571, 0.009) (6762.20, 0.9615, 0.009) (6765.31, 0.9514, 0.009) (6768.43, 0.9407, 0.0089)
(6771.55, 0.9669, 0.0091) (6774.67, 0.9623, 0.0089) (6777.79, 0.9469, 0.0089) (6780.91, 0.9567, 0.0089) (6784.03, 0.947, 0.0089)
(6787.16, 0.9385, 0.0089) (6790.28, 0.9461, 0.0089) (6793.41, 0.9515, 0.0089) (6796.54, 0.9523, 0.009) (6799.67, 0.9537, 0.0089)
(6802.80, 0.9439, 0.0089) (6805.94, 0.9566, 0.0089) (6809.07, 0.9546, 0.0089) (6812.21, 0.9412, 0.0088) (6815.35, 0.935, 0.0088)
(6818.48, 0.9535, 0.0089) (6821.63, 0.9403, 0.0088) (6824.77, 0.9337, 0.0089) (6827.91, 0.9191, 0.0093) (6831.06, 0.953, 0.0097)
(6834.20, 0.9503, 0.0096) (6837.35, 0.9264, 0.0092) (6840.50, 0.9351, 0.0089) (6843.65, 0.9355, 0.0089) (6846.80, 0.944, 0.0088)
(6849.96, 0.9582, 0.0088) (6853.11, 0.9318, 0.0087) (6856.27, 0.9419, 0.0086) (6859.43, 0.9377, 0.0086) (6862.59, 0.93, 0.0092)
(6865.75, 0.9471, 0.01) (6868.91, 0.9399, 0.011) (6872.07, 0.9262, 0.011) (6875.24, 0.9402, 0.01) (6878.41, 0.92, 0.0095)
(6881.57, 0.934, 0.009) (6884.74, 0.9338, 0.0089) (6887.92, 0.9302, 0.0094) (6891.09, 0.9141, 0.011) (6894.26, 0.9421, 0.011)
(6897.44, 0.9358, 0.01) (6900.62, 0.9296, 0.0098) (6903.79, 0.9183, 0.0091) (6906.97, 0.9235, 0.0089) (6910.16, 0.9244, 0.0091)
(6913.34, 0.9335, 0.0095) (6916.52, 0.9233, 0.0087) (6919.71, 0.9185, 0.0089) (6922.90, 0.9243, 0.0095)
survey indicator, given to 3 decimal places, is 0.002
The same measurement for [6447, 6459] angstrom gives 0.002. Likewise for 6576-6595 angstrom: 0.007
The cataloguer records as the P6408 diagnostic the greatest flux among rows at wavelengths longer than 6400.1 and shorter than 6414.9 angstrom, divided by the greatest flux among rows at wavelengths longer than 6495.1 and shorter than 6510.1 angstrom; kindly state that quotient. 1.03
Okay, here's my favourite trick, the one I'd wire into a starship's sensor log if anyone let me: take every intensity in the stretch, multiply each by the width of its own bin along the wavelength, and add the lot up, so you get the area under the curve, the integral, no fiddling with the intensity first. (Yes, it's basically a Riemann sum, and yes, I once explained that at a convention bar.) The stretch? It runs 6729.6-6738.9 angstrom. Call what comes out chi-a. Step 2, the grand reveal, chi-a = 8.96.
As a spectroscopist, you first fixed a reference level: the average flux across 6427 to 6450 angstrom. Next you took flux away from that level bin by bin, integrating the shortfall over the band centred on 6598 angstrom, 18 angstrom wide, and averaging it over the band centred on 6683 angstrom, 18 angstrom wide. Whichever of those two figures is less 0.1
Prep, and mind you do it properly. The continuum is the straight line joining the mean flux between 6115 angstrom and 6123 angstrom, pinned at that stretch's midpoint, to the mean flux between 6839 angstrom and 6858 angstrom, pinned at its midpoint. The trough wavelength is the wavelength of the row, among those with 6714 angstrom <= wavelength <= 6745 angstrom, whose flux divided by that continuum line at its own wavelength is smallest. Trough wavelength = 6724.93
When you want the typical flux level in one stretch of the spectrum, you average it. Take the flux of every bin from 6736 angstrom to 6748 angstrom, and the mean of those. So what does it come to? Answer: 0.95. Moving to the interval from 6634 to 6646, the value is 0.98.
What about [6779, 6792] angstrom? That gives 0.95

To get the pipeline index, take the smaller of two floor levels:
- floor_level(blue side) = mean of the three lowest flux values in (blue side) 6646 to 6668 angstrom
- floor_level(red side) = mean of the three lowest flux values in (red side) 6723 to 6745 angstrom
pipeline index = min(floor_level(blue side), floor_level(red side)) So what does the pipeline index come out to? 0.95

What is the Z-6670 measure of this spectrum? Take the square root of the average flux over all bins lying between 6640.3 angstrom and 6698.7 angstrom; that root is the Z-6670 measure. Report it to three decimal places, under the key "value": 0.990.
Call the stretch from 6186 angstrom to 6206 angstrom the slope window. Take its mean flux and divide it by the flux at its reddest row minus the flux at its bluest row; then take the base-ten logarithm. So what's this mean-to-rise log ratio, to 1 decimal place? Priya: 3.0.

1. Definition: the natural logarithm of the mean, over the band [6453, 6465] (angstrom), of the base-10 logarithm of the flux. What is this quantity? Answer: -5.0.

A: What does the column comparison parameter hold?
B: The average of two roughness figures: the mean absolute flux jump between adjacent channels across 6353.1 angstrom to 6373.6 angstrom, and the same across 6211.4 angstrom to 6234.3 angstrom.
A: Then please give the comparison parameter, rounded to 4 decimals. 0.0130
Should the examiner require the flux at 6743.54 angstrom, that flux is 0.9492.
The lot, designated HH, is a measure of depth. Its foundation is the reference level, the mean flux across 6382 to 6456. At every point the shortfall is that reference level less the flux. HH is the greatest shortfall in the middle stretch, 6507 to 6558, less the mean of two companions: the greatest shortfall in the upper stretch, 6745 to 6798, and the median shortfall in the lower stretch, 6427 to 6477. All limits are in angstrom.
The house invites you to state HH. 0.077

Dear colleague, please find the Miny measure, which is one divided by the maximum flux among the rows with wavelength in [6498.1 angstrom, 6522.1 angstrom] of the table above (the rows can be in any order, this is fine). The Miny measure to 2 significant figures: 0.99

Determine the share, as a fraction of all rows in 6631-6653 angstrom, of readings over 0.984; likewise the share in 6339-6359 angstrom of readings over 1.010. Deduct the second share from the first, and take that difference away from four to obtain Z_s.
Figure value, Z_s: 4.4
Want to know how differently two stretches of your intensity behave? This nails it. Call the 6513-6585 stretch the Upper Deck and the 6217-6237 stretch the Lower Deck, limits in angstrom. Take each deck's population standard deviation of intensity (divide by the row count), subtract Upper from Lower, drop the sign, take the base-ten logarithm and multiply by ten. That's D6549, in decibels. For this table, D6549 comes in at -11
